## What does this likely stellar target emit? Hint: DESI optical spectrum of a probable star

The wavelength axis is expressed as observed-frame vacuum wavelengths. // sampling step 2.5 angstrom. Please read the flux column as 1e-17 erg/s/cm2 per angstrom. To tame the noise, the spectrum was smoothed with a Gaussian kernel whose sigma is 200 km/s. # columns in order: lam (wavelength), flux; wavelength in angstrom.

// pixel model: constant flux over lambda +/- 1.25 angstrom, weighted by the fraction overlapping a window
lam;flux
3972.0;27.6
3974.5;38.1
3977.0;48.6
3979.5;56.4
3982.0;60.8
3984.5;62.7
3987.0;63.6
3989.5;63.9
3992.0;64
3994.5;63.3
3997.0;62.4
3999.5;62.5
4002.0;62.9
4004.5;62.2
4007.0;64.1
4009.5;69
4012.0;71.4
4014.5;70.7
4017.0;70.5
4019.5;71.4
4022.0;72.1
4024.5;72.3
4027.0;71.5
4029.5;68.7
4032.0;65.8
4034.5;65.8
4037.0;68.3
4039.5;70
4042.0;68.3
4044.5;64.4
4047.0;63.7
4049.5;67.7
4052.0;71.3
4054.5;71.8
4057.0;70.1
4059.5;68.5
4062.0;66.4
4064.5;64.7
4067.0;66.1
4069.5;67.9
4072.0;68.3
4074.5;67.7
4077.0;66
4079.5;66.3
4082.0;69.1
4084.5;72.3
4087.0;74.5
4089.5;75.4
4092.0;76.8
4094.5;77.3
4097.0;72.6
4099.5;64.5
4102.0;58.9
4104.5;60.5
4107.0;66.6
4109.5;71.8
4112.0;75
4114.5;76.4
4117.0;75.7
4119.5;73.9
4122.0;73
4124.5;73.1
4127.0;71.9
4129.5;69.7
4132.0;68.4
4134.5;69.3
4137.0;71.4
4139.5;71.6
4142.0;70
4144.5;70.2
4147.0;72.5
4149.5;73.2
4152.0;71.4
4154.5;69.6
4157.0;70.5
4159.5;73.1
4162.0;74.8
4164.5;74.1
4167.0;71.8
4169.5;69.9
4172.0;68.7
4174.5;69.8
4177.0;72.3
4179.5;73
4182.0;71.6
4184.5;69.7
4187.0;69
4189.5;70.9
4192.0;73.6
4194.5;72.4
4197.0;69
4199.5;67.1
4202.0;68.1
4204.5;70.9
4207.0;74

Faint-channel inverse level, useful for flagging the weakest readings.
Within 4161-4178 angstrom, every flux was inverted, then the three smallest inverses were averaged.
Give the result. 0.0136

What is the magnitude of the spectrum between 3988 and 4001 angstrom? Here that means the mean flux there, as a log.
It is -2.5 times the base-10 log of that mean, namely -4.50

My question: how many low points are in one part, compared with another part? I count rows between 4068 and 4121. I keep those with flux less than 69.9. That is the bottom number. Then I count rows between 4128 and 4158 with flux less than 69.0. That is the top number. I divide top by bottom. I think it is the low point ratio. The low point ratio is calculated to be 0.10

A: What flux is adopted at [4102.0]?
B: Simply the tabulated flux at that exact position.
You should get 58.9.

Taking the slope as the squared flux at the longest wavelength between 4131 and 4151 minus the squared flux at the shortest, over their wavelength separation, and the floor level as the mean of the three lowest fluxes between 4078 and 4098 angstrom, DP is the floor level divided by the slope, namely 2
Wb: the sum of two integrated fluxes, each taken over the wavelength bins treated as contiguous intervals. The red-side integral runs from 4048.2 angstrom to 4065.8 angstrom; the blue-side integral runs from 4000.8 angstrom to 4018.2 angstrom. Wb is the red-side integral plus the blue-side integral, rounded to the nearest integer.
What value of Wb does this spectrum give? 2378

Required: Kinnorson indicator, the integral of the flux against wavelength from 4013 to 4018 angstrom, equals 353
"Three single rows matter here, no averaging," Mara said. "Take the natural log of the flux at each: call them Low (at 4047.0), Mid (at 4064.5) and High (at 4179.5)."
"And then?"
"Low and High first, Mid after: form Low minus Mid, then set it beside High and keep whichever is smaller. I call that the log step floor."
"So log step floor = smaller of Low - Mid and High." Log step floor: -0.02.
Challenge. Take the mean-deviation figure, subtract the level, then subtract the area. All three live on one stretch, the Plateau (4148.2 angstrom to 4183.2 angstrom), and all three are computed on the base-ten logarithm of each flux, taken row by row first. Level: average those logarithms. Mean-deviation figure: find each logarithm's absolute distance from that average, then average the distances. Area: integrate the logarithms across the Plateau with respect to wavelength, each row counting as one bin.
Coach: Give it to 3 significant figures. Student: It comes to -66.8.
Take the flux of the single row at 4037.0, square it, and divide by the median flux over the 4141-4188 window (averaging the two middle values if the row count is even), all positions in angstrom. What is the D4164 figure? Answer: 65.3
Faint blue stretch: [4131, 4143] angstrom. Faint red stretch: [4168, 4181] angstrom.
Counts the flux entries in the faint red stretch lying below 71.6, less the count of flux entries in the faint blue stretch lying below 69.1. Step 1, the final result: 2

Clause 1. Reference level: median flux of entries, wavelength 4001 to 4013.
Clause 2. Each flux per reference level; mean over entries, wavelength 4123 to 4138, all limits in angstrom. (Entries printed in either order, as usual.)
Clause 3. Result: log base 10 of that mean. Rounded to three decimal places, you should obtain 0.042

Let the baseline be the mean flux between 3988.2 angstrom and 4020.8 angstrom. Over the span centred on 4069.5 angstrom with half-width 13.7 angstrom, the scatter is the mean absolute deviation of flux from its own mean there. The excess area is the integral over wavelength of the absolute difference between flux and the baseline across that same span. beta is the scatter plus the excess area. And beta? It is 45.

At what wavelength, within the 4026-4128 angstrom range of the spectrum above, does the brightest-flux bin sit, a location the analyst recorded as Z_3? 4094.5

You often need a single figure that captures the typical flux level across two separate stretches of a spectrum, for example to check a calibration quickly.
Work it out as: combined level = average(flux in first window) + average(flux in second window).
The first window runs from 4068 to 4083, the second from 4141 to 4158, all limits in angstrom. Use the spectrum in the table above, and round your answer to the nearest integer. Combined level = 139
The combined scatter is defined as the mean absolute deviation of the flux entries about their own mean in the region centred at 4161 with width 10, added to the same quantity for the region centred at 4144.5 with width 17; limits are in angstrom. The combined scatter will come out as 2.1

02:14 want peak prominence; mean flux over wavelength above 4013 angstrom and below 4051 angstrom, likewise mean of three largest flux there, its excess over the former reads 3.2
